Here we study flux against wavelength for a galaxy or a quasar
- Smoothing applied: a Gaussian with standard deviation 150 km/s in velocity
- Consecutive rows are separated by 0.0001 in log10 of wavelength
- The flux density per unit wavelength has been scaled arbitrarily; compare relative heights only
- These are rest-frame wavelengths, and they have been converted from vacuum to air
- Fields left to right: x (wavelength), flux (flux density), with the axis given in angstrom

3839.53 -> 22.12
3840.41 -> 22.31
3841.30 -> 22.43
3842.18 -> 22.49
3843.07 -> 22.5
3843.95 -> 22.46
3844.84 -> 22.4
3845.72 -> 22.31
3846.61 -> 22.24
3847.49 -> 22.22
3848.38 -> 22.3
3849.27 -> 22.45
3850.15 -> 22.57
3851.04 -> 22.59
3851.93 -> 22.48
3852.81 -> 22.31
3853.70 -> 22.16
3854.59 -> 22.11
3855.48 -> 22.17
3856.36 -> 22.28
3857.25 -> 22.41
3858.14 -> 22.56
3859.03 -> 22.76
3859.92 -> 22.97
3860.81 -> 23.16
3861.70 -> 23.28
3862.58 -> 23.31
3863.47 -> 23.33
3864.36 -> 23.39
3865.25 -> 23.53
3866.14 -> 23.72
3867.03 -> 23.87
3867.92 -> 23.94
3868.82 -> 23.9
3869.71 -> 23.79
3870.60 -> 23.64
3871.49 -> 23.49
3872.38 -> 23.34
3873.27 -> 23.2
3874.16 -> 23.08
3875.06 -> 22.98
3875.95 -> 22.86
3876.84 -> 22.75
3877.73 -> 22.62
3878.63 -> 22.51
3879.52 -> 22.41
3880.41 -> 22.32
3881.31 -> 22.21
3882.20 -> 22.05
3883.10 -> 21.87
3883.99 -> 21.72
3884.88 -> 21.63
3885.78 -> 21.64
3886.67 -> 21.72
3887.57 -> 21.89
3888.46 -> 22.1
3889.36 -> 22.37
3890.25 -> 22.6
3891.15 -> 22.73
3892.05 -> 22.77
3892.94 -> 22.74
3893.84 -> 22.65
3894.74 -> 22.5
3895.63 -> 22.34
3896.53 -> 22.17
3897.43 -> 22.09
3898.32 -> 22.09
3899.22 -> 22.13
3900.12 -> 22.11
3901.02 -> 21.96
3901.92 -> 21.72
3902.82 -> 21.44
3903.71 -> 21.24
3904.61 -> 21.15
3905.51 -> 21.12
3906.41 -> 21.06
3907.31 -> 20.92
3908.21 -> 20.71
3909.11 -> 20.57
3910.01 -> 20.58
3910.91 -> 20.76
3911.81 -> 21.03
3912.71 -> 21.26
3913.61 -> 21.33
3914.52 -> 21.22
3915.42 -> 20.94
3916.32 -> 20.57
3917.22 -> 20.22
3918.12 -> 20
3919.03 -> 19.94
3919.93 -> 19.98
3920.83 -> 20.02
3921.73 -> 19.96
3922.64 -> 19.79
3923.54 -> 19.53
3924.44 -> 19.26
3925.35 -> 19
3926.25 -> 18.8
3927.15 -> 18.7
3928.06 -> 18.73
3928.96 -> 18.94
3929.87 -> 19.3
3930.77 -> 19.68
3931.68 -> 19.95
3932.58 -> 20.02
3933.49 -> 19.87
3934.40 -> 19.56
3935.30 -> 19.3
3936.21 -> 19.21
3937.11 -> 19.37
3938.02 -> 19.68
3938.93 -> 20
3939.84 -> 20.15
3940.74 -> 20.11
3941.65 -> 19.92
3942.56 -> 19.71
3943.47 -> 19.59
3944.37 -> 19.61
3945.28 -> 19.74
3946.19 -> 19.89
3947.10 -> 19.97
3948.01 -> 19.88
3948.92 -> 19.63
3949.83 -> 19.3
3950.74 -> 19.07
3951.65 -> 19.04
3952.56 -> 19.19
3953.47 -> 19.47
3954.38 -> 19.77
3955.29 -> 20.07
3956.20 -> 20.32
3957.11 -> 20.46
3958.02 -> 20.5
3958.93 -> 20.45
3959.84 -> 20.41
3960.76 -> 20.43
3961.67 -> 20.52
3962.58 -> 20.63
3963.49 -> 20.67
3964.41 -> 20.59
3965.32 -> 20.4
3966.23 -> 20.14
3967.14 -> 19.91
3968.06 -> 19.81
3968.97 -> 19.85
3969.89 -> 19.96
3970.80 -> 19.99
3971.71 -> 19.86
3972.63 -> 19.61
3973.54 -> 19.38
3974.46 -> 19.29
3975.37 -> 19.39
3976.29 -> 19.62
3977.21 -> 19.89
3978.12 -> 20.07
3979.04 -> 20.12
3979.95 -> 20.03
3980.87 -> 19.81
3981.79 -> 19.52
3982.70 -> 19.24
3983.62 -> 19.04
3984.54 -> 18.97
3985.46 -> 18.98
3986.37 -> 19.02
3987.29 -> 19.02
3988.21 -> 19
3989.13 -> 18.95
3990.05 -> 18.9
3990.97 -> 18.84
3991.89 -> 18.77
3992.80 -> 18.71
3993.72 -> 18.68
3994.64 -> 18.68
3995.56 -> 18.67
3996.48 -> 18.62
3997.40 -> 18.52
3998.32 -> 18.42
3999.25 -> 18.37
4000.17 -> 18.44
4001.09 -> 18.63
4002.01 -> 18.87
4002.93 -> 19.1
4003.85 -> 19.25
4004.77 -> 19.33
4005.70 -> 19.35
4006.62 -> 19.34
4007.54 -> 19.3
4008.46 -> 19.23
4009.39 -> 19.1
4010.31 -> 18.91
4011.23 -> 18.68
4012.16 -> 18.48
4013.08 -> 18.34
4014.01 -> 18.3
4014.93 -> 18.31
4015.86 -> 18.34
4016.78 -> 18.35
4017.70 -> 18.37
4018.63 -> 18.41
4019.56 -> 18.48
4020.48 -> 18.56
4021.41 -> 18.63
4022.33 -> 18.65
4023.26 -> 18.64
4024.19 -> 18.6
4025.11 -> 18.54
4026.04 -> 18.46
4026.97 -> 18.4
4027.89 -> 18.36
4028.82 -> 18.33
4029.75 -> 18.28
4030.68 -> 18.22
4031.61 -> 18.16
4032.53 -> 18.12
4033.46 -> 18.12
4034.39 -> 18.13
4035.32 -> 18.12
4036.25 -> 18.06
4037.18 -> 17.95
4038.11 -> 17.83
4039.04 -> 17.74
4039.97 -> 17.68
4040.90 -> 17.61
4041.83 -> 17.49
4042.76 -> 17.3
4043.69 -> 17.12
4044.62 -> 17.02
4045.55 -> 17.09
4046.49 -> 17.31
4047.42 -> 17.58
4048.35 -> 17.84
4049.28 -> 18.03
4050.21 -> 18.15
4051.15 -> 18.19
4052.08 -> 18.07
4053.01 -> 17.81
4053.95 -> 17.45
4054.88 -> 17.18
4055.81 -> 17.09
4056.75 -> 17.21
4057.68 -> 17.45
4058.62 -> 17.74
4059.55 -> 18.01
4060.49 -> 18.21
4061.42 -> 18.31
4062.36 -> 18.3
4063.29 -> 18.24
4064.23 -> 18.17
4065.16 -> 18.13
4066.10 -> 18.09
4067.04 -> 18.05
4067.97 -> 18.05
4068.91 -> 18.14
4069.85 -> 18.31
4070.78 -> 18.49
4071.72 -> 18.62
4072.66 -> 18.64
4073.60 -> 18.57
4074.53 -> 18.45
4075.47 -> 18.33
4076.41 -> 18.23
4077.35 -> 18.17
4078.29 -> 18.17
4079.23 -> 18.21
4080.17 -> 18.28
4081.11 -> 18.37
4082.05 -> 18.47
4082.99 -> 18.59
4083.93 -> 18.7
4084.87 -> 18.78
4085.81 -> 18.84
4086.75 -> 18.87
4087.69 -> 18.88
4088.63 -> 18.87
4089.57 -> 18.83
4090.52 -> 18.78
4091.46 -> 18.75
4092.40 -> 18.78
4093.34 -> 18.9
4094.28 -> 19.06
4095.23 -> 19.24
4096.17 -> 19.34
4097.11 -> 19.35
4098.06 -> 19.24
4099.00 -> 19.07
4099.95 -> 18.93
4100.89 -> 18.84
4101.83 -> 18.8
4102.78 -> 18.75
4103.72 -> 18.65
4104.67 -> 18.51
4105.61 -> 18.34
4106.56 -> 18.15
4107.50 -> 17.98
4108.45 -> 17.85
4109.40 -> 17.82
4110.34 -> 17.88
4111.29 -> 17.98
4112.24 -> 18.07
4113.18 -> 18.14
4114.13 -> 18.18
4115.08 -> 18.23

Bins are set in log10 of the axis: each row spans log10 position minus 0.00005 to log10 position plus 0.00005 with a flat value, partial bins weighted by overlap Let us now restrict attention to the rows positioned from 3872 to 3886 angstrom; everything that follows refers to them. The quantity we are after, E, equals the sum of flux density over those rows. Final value 359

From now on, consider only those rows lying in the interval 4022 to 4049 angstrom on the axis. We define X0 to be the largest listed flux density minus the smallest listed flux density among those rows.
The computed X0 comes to 1.63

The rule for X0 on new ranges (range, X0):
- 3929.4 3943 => 0.94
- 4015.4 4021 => 0.22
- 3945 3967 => 1.63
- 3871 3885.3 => 1.86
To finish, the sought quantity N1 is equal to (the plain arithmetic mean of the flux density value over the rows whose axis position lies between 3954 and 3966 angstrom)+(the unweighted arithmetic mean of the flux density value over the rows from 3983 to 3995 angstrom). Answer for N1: 39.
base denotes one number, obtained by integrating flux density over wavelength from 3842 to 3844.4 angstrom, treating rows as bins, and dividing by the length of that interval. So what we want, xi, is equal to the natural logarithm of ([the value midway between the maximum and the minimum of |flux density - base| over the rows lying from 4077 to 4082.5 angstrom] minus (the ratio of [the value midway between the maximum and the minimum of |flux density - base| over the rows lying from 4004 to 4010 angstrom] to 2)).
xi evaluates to 0.9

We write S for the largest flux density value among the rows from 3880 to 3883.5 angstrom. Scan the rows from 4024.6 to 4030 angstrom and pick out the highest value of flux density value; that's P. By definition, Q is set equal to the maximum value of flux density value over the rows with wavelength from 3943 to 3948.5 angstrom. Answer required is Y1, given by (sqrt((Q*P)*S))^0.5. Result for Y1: 9.53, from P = 18.54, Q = 19.97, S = 22.32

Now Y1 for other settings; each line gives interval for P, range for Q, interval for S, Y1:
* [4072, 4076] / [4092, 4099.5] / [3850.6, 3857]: 9.50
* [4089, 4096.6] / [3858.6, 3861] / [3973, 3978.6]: 9.74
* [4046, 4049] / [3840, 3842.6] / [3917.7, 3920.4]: 9.46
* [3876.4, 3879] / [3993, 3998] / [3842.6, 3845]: 9.89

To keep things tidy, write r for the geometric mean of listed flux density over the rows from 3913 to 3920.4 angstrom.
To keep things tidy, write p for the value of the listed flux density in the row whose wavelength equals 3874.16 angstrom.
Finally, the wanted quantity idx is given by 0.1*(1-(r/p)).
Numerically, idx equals 0.011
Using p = 23.08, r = 20.5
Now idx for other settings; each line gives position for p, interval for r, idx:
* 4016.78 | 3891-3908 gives -0.020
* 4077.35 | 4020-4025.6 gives -0.002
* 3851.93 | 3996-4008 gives 0.016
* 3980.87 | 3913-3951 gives 0.000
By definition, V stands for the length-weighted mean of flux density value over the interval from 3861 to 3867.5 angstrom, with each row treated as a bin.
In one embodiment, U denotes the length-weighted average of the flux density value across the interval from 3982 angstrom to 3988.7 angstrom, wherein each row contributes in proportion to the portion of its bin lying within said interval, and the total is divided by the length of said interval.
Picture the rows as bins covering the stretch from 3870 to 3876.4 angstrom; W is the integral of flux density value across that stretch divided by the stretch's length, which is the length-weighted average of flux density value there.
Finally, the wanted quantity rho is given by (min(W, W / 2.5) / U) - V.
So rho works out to -23.0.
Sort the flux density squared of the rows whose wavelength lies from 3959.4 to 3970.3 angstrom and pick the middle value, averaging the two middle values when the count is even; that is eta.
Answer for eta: 416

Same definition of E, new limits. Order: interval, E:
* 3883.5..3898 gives 356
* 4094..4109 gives 300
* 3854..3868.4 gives 369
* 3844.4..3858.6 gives 358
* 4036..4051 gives 282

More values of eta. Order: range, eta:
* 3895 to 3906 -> 485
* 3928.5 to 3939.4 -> 385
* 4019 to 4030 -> 343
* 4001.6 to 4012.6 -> 367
